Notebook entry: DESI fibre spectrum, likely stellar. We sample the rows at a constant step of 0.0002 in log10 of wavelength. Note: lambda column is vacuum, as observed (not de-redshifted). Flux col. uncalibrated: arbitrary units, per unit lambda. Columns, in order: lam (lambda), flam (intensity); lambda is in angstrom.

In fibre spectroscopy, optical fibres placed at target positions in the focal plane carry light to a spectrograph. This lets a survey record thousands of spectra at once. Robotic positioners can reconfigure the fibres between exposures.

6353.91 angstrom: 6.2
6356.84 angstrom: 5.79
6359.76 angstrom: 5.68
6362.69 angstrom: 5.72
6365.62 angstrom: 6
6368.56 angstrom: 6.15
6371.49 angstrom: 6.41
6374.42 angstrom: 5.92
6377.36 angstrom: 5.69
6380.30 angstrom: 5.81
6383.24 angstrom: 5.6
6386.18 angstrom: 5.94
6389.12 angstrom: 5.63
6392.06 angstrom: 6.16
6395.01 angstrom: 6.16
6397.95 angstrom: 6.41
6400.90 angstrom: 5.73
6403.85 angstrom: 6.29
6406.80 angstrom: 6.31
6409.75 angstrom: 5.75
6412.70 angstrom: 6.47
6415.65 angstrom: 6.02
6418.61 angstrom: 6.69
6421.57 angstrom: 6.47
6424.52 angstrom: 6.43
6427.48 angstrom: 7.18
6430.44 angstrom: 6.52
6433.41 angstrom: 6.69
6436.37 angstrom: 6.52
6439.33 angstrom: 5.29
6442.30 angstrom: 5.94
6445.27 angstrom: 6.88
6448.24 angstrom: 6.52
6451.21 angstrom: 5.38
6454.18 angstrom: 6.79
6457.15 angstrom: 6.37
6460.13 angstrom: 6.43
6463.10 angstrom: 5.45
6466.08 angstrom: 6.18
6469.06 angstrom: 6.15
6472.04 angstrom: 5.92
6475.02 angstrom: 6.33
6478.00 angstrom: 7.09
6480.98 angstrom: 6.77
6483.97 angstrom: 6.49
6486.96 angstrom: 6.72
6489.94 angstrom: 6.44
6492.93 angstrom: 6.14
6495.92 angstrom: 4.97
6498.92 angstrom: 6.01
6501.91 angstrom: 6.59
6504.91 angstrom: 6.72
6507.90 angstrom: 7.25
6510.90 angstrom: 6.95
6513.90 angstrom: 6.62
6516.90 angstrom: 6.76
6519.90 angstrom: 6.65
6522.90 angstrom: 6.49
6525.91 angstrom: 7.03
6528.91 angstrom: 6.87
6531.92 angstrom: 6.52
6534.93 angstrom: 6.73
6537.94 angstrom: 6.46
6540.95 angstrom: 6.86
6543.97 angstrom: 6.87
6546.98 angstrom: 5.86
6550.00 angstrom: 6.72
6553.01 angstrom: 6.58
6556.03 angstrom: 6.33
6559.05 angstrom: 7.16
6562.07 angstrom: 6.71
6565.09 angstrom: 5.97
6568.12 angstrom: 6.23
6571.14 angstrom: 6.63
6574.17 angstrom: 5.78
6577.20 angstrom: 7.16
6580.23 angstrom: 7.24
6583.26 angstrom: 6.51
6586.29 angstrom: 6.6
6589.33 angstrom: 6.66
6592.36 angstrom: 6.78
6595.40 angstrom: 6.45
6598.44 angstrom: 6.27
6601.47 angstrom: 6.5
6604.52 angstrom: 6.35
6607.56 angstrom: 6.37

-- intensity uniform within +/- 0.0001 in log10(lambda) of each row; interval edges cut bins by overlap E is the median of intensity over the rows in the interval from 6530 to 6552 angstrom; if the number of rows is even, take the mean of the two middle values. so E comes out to 6.7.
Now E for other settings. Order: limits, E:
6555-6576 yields 6.3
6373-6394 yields 5.8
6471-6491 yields 6.5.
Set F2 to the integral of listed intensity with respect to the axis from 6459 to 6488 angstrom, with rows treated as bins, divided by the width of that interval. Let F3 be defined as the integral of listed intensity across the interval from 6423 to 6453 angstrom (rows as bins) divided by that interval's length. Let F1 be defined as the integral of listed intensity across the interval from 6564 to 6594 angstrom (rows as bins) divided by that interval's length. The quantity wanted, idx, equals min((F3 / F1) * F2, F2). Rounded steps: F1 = 6.56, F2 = 6.35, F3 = 6.34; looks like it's 6.1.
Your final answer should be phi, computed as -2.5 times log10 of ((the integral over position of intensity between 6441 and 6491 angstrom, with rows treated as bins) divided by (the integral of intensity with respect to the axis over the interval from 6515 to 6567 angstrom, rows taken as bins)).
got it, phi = 0.09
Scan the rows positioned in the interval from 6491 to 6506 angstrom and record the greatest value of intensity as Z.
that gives 6.72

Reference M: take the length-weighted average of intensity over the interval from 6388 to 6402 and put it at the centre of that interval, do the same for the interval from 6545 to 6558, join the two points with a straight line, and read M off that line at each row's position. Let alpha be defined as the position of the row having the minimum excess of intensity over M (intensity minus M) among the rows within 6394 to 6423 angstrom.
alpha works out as 6409.75 angstrom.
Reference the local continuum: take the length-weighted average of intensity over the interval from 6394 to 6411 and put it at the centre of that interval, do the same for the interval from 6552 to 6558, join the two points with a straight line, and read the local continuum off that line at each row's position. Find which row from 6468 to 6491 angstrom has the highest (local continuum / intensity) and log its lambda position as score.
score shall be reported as 6472.04 angstrom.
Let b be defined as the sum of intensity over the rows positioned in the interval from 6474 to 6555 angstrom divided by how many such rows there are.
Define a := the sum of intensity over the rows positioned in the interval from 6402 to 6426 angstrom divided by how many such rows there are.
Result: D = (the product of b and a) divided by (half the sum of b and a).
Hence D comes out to 6.44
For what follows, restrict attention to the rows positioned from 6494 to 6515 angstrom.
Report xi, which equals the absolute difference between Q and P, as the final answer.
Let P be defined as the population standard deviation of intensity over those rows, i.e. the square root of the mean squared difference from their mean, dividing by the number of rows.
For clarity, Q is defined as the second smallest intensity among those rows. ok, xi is 5.3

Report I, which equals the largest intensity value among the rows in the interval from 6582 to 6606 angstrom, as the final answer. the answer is 6.78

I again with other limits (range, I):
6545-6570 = 7.16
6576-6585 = 7.24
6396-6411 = 6.41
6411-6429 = 7.18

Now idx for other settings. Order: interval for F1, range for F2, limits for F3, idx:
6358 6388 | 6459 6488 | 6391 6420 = 6.3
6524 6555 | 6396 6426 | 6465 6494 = 6.1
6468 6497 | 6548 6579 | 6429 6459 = 6.5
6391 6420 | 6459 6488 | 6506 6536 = 6.3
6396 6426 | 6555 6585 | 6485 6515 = 6.6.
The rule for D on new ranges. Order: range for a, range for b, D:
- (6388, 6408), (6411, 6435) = 6.32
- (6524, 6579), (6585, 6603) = 6.56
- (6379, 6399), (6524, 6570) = 6.26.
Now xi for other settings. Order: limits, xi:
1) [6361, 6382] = 5.5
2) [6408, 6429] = 5.6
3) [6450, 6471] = 5.0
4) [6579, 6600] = 6.2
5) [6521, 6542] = 6.3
